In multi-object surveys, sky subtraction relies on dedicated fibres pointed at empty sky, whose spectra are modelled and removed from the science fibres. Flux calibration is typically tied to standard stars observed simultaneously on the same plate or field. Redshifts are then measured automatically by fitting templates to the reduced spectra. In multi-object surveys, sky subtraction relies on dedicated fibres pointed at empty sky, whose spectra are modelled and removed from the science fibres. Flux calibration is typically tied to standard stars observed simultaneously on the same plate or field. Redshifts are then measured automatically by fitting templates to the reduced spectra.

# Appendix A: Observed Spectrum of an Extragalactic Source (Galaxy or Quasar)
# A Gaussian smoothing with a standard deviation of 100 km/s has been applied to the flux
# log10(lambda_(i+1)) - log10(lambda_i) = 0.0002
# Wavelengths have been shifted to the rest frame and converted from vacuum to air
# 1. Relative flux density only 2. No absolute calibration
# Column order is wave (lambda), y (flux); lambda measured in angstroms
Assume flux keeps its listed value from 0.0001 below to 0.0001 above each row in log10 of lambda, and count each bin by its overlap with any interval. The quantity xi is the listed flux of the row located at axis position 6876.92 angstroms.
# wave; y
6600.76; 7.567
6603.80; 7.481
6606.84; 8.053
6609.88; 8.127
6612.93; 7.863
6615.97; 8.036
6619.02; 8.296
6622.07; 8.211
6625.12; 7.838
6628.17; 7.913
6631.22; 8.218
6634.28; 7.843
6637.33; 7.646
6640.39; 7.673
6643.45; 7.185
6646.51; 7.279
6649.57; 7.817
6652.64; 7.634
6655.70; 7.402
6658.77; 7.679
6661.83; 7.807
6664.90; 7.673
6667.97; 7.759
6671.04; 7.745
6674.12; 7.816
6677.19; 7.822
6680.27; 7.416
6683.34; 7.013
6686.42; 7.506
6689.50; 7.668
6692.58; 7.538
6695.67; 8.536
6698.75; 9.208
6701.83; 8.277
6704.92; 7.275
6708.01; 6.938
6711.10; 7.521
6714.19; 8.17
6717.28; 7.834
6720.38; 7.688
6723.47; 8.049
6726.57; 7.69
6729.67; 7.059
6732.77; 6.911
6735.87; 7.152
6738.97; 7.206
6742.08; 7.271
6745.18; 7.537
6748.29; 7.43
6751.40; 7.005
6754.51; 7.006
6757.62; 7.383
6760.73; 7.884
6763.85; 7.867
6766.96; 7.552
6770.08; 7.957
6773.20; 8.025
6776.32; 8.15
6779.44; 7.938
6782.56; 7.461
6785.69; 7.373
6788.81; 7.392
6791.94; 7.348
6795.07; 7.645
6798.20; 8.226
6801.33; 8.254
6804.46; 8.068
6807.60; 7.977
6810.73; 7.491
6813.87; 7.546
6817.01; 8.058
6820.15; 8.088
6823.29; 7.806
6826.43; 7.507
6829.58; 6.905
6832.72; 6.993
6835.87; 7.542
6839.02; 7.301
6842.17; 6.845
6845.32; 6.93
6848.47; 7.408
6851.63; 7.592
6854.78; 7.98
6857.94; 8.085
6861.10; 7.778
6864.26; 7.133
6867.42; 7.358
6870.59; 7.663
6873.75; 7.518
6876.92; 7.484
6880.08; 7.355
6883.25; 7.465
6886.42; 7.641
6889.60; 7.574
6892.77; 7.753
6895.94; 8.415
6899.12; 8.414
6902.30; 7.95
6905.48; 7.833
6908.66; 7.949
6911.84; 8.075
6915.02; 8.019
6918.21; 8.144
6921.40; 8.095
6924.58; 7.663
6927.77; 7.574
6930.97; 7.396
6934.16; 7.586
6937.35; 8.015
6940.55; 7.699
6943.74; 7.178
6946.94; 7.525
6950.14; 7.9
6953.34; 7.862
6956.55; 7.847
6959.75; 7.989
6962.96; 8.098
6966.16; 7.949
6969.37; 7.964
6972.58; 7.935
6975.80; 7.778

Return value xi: 7.484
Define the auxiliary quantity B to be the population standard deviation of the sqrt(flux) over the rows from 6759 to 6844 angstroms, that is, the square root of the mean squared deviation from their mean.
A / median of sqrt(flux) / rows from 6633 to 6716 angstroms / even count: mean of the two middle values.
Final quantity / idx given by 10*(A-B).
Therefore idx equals 27.0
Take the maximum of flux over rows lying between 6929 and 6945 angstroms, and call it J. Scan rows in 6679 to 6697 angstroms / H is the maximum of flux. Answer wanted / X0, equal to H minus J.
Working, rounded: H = 8.536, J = 8.015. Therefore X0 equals 0.5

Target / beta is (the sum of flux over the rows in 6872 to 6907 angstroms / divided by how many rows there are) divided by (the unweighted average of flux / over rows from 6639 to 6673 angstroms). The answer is 1.02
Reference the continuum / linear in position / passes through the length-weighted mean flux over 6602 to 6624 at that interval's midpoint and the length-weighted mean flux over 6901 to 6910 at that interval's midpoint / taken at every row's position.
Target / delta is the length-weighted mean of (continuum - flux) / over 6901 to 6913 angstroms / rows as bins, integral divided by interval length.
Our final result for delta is -0.04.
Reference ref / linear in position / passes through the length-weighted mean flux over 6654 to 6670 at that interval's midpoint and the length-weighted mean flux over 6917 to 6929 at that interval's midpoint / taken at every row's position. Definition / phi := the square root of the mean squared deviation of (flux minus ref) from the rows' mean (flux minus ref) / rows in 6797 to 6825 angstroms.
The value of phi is 0.26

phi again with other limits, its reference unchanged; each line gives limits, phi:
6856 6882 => 0.28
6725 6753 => 0.24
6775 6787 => 0.33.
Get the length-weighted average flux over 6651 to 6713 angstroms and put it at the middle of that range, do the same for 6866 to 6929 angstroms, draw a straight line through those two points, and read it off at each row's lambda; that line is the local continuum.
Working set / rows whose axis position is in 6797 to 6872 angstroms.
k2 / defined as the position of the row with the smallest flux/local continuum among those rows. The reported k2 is 6842.17 angstroms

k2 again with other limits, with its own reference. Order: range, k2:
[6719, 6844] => 6842.17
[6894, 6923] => 6905.48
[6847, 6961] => 6864.26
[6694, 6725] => 6708.01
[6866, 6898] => 6880.08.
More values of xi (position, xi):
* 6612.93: 7.863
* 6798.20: 8.226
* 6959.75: 7.989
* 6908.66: 7.949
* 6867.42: 7.358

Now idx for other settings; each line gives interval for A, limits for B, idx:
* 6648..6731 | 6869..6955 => 27.2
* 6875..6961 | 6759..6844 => 27.3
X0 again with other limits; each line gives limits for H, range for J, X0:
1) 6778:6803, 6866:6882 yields 0.6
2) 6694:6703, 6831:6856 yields 1.2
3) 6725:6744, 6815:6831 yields -0.4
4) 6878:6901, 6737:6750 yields 0.9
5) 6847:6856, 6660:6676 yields 0.2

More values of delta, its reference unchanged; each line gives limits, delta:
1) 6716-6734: 0.42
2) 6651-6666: 0.35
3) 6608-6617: -0.01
